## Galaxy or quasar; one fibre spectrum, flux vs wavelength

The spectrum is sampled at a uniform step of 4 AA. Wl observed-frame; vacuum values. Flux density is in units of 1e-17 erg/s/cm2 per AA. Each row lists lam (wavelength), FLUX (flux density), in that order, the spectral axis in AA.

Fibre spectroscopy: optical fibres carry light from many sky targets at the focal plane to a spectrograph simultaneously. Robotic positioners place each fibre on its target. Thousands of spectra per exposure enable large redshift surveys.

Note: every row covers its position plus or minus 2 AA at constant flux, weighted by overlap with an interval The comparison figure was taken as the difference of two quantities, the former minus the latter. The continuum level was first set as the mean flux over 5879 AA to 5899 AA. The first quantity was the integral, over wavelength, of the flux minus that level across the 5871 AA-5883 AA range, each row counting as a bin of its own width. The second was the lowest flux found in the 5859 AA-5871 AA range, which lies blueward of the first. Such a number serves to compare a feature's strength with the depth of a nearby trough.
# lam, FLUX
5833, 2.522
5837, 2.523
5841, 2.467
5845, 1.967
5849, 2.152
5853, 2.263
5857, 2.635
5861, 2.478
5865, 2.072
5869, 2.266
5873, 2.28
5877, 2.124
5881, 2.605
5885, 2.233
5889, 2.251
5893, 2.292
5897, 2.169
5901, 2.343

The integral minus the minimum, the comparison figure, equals -1.8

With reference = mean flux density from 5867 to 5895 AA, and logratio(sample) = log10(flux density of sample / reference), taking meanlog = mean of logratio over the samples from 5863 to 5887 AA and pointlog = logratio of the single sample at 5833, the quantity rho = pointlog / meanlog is -6.1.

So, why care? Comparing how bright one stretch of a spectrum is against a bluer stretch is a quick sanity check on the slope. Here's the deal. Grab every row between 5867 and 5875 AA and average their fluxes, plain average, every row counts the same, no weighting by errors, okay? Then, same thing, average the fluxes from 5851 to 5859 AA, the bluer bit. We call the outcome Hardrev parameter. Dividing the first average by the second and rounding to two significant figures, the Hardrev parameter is 0.93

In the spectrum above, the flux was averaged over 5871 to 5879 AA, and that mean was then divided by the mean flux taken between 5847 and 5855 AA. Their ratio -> 1.00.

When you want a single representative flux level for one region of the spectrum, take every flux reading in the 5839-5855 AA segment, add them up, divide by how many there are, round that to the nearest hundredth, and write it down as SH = 2.21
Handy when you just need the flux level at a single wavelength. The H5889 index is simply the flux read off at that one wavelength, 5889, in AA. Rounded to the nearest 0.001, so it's 2.251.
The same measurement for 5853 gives 2.263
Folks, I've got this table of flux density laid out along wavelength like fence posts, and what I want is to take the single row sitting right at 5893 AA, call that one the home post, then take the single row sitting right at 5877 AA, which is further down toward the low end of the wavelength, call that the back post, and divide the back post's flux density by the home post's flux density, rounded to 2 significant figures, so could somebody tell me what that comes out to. 0.93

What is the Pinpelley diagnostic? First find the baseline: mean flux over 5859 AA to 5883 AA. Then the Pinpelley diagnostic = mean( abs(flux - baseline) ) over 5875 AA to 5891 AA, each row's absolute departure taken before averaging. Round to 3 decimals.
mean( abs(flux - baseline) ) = 0.151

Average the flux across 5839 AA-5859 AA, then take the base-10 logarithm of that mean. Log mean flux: 0.361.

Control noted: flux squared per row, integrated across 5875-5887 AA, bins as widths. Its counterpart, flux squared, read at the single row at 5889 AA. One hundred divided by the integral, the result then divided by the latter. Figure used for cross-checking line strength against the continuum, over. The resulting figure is 0.303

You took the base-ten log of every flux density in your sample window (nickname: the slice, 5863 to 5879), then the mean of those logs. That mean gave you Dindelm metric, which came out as 0.339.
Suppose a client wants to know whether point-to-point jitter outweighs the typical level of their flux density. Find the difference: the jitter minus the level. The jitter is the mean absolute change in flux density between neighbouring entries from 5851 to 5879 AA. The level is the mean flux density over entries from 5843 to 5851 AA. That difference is -1.84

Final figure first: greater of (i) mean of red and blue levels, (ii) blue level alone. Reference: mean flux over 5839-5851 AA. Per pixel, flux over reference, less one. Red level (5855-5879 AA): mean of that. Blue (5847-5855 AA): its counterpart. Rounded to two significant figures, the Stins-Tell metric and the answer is 0.029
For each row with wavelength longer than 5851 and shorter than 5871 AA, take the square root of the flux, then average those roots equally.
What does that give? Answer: 1.53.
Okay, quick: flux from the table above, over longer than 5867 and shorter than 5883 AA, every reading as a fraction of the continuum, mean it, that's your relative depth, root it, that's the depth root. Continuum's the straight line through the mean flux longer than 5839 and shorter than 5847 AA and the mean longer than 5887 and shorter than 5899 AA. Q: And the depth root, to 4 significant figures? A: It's 1.020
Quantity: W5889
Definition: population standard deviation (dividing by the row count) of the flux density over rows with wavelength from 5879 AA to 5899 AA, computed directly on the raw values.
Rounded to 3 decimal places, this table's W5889 0.153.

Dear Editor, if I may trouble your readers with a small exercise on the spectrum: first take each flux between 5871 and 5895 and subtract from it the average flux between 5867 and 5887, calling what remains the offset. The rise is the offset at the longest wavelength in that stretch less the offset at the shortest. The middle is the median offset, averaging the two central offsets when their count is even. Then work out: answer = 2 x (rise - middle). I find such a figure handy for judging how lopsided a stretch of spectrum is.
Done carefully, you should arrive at 0.1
